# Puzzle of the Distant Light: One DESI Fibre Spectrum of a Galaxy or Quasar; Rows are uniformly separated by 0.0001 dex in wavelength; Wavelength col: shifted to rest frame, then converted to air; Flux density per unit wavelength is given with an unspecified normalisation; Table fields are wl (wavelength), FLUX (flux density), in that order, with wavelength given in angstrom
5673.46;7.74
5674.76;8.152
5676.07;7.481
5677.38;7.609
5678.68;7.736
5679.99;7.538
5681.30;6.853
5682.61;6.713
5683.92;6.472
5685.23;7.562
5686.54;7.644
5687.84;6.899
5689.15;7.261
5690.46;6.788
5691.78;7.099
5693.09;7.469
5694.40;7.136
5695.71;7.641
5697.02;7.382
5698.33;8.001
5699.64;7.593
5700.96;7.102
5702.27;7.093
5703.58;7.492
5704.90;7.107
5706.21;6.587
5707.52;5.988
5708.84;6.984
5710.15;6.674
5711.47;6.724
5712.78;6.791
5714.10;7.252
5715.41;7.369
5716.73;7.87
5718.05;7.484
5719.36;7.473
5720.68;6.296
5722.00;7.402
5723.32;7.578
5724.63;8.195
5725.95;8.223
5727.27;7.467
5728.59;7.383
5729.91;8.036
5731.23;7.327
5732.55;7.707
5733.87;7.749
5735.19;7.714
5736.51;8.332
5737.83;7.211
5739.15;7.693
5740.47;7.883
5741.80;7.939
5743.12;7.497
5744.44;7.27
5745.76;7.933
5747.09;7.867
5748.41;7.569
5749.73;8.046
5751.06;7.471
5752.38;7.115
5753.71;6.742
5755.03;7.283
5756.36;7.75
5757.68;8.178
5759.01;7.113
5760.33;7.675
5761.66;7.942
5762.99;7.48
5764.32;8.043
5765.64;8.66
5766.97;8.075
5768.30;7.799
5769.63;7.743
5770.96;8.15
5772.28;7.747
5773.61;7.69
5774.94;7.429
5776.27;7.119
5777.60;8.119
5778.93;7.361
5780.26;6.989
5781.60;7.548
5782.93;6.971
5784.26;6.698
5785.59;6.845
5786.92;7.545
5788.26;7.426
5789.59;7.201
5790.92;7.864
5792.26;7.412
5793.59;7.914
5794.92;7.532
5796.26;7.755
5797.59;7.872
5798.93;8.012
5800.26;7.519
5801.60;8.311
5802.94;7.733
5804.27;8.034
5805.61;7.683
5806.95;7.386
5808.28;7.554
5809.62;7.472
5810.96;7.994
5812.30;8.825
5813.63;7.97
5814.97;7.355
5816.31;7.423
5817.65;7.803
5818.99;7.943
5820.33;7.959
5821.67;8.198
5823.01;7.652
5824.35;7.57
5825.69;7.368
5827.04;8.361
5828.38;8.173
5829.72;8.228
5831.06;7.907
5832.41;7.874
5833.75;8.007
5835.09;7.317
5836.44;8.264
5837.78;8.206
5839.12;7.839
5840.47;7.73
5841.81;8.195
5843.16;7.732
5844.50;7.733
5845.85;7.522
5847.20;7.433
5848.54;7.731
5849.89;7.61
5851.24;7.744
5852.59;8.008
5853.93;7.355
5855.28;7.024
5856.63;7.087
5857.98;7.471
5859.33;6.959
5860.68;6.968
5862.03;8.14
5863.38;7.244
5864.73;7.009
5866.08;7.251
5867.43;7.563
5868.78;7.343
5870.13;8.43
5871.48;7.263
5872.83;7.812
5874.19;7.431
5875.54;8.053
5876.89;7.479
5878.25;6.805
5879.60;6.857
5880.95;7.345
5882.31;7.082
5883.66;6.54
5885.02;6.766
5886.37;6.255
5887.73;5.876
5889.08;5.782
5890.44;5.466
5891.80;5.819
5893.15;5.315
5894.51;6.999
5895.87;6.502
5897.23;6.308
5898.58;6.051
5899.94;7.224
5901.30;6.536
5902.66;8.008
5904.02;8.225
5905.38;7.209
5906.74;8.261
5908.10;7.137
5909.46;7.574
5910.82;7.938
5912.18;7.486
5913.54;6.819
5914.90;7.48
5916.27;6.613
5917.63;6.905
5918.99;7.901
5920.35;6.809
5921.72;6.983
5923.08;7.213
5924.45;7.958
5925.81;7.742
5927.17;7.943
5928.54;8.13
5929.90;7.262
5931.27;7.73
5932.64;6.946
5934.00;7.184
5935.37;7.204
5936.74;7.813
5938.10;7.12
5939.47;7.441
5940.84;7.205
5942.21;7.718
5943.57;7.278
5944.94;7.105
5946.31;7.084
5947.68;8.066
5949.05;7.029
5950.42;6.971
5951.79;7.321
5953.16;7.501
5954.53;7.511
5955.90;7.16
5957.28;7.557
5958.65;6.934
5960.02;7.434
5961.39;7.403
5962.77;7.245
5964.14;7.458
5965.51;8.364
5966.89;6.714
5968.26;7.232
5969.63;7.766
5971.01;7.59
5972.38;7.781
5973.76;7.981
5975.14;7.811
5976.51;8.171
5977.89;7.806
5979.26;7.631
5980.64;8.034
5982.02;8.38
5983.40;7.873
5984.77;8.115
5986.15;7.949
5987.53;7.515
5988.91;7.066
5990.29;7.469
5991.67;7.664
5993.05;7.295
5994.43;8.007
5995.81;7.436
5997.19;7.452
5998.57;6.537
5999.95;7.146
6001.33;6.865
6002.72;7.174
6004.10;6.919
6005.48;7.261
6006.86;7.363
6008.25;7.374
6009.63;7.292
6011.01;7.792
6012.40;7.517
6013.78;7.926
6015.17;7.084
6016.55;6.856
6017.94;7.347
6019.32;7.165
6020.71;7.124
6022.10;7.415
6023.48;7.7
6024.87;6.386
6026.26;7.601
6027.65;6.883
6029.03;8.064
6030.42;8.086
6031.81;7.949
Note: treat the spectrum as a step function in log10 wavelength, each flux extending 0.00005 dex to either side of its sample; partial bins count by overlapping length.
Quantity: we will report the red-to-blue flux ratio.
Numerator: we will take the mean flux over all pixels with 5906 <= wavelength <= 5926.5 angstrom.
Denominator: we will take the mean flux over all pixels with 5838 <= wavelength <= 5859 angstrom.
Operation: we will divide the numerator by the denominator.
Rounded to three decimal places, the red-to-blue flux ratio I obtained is 0.970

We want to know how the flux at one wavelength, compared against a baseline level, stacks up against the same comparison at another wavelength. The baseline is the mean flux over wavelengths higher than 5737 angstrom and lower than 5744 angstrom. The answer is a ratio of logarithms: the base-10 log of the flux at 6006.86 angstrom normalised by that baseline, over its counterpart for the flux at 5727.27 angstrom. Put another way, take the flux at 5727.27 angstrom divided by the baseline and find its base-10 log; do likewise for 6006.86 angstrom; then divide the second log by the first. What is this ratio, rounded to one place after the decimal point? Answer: 1.6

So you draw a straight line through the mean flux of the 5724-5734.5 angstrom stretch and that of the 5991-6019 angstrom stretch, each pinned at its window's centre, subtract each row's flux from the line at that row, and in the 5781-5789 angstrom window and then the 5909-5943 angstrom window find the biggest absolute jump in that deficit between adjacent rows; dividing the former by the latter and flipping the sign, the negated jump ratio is -0.64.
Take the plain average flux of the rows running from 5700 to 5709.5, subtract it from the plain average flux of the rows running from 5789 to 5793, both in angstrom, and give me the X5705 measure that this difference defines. 0.58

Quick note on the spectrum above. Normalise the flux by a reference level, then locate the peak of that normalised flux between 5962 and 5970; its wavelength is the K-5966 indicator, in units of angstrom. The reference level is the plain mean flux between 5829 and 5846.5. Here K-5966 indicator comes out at 5965.51 angstrom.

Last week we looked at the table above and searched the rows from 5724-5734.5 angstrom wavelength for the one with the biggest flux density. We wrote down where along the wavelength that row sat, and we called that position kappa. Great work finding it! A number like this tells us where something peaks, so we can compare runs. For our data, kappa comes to 5725.95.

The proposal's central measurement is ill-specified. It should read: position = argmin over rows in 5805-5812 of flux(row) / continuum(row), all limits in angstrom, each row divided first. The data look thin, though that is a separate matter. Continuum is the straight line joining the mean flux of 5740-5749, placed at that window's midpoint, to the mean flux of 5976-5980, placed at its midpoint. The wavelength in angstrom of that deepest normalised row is 5806.95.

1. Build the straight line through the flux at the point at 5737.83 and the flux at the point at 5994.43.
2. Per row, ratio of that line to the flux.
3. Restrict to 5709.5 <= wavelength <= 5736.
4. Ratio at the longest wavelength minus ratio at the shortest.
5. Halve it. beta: -0.07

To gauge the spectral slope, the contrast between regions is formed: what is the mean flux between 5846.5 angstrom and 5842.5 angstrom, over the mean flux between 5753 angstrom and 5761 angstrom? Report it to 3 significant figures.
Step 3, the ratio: 1.03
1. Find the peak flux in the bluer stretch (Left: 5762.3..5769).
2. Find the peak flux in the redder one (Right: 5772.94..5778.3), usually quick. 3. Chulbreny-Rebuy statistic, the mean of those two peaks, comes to 8.39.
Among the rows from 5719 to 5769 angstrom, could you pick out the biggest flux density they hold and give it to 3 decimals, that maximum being 8.660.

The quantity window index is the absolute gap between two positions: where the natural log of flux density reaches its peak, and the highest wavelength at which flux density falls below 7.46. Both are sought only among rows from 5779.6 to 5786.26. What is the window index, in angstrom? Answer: 4.0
